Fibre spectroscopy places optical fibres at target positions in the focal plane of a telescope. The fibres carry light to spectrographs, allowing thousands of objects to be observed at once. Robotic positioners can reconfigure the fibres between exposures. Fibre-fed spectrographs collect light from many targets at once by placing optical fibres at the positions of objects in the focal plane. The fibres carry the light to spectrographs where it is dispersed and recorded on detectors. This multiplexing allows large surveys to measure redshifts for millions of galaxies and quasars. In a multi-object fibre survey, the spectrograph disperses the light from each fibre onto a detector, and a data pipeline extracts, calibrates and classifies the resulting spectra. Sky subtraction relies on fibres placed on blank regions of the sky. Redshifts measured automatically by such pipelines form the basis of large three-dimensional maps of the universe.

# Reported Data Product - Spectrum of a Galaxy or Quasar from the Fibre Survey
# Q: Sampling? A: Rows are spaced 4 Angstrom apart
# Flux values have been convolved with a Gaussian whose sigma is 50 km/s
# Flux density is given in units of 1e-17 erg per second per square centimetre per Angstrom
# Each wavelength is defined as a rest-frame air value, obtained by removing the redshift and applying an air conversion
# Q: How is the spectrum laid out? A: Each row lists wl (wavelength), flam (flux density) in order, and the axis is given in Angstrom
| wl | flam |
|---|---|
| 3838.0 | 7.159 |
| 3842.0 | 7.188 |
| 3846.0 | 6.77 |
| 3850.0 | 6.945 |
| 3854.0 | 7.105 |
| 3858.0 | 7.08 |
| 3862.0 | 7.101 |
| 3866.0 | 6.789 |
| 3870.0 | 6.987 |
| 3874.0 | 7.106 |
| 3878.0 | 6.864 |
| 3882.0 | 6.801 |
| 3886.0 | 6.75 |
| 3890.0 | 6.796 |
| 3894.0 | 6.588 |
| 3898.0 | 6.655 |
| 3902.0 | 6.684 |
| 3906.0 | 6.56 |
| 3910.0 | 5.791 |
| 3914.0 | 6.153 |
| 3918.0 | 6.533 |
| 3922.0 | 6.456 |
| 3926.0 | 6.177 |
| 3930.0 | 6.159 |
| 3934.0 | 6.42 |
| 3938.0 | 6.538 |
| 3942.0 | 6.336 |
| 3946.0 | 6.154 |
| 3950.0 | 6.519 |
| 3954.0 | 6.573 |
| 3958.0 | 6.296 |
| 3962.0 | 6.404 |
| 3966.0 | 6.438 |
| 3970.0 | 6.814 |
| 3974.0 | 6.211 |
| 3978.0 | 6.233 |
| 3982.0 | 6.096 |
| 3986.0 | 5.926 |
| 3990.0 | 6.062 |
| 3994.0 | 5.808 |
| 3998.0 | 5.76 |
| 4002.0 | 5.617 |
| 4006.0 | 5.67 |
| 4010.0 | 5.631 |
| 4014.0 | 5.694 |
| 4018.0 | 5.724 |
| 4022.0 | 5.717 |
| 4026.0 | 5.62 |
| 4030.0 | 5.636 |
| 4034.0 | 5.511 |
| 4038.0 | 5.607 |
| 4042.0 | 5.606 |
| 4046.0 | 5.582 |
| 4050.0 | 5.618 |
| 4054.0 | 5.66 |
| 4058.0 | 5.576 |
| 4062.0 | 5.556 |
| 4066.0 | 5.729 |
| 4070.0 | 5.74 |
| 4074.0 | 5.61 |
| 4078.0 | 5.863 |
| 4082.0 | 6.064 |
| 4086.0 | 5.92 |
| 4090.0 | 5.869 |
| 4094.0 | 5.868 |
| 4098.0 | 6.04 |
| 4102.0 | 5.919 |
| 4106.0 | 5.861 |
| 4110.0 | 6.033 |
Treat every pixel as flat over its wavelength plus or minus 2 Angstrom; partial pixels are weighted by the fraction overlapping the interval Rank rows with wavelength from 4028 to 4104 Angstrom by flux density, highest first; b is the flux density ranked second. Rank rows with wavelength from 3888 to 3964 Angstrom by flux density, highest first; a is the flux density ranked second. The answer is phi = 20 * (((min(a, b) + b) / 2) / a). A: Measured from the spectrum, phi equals 18.1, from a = 6.684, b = 6.04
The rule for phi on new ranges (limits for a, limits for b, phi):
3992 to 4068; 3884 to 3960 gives 21.7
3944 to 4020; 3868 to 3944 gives 20.6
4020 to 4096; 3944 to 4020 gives 21.1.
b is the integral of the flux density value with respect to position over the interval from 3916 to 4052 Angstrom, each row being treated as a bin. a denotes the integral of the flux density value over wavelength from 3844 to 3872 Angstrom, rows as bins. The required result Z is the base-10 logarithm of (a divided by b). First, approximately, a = 195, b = 821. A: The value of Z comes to -0.6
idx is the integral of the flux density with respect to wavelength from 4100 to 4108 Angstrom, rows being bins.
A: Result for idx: 47.1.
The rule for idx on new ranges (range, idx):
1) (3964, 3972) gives 53.0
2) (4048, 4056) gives 45.1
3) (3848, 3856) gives 56.2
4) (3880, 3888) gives 54.2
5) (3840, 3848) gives 55.8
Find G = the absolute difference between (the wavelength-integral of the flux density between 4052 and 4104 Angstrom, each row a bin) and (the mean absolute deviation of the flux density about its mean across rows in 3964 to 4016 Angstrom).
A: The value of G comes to 301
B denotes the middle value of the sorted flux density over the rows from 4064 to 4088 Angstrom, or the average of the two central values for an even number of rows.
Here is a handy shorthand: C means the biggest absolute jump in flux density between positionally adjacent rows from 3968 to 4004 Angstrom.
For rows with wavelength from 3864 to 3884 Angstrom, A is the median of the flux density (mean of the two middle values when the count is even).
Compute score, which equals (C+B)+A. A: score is 13.3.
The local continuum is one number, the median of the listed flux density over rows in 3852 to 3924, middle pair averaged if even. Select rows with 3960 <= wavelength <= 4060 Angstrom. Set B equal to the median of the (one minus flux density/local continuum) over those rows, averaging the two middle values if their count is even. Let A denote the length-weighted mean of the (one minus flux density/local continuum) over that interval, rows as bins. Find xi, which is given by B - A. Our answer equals 0.023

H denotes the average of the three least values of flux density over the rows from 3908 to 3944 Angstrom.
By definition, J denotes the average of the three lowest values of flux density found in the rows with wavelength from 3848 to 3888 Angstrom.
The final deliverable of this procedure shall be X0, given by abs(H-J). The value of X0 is 0.75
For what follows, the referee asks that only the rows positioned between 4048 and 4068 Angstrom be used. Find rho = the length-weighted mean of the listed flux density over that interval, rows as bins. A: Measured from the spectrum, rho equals 5.6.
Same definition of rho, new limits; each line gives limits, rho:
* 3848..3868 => 7.0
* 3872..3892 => 6.9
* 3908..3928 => 6.2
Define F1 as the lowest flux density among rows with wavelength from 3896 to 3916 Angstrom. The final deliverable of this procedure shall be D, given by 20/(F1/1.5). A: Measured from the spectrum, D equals 5.2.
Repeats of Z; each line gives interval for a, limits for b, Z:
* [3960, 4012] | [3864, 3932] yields -0.2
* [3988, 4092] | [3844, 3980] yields -0.2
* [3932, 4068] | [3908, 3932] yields 0.7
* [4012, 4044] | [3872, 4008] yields -0.7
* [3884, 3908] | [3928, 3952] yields 0.0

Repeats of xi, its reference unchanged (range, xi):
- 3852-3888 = -0.005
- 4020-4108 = 0.007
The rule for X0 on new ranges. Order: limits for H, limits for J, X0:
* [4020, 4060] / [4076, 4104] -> 0.31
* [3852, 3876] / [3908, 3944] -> 0.92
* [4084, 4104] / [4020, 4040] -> 0.31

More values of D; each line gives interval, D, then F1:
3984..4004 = 5.3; 5.617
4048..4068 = 5.4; 5.556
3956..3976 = 4.8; 6.211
